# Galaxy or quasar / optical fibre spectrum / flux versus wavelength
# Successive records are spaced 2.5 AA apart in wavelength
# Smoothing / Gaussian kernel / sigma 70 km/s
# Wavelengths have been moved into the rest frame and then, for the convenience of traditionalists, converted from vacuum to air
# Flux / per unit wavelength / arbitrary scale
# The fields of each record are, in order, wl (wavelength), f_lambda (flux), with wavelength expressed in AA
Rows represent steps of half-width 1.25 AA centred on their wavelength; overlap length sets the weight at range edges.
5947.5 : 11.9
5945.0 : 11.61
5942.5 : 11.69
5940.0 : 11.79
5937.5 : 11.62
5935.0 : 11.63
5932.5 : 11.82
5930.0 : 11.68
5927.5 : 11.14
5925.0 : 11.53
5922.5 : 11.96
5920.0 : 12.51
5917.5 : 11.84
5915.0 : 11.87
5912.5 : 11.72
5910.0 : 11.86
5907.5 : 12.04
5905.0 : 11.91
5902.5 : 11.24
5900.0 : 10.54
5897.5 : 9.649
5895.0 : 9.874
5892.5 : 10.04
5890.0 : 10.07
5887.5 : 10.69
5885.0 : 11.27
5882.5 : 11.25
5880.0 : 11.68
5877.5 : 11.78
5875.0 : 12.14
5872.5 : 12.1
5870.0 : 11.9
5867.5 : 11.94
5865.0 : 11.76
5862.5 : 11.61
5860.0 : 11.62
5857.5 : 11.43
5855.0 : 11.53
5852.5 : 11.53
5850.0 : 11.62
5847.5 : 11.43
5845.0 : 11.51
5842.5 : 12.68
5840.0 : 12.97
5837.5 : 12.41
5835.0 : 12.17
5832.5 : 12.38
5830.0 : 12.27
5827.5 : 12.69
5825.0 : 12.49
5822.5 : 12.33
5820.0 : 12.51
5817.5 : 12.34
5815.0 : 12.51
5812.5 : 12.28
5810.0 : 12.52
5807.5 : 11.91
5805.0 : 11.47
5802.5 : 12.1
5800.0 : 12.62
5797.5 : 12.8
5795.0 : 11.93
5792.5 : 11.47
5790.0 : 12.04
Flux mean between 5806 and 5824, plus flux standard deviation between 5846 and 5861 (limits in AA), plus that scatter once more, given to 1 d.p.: 12.5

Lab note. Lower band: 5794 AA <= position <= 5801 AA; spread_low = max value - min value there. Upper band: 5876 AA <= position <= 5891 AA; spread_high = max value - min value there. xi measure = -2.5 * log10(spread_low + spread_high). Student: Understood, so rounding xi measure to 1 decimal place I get -1.0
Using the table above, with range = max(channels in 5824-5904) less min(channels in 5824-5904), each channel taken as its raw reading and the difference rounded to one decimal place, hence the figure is 3.3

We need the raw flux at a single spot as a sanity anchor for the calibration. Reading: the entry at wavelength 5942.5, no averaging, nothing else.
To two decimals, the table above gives 11.69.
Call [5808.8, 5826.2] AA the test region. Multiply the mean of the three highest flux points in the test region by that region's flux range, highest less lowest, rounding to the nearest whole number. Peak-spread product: 3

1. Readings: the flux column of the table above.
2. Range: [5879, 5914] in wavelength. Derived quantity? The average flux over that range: 11.0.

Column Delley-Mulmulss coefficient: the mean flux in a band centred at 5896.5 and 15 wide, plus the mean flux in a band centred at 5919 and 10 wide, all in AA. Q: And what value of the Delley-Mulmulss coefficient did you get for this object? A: 22.3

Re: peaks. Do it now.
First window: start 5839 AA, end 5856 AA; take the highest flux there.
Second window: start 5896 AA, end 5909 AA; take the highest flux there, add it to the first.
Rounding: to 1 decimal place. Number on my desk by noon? 25.0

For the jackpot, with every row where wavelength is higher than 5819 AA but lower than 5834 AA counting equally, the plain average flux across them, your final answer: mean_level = 12.4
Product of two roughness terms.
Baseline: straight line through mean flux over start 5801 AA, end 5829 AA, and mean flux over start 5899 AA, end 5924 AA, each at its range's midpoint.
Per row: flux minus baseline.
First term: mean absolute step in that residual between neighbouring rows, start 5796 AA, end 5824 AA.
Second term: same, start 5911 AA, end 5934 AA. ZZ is 0.121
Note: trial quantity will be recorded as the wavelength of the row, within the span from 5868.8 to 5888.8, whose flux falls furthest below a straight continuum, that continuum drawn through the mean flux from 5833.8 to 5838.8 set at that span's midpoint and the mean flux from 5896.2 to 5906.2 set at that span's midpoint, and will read 5887.5 AA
